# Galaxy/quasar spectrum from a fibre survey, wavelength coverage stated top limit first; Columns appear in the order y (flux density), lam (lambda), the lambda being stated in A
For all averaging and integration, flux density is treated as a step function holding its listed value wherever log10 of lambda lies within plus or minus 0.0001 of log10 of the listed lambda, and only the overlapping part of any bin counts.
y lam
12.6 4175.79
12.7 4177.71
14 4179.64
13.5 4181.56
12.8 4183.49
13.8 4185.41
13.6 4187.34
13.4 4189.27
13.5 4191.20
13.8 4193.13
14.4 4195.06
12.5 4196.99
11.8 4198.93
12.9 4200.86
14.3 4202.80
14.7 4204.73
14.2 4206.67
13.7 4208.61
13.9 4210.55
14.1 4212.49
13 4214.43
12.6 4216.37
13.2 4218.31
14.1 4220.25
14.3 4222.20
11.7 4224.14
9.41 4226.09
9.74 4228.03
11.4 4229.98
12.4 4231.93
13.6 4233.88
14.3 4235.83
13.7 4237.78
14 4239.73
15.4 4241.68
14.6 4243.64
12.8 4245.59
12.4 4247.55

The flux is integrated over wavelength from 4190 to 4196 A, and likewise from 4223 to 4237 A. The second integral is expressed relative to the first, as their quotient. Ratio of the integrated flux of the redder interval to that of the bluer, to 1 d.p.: 2.0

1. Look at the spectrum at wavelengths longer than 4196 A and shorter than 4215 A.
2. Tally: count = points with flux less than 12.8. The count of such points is 2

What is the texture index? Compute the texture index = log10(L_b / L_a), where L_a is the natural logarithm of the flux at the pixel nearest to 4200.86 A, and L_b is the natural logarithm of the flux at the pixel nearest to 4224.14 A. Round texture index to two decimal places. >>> -0.02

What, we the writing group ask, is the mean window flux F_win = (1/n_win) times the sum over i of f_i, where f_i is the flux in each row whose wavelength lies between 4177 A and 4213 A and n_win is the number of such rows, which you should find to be 13.56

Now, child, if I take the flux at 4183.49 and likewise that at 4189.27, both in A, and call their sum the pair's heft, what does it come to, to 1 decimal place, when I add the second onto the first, 26.2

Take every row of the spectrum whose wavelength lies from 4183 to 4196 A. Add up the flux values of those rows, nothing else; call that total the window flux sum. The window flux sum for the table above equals 95.3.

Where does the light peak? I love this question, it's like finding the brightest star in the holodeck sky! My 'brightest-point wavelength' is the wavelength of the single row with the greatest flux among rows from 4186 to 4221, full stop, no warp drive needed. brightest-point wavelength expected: 4204.73 A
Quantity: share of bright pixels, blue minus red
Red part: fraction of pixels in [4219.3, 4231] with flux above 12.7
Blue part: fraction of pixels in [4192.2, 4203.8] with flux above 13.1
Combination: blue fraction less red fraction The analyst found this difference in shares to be 0.17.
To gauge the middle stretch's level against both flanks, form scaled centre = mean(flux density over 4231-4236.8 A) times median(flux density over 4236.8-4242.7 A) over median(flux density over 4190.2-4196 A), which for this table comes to 13.6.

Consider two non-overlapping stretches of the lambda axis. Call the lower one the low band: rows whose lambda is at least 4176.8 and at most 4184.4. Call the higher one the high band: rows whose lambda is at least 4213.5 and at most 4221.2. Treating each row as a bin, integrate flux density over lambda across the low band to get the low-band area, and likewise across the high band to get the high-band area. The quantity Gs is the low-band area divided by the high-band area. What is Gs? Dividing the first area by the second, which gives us 0.99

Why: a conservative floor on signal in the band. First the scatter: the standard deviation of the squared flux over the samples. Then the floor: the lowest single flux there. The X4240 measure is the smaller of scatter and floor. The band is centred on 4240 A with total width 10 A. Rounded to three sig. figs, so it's 13.7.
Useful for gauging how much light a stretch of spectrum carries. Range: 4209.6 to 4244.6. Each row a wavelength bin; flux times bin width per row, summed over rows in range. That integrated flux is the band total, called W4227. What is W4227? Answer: 458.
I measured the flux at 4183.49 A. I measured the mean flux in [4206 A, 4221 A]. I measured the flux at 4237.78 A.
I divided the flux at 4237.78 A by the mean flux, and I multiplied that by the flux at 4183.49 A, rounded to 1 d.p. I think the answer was 12.9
